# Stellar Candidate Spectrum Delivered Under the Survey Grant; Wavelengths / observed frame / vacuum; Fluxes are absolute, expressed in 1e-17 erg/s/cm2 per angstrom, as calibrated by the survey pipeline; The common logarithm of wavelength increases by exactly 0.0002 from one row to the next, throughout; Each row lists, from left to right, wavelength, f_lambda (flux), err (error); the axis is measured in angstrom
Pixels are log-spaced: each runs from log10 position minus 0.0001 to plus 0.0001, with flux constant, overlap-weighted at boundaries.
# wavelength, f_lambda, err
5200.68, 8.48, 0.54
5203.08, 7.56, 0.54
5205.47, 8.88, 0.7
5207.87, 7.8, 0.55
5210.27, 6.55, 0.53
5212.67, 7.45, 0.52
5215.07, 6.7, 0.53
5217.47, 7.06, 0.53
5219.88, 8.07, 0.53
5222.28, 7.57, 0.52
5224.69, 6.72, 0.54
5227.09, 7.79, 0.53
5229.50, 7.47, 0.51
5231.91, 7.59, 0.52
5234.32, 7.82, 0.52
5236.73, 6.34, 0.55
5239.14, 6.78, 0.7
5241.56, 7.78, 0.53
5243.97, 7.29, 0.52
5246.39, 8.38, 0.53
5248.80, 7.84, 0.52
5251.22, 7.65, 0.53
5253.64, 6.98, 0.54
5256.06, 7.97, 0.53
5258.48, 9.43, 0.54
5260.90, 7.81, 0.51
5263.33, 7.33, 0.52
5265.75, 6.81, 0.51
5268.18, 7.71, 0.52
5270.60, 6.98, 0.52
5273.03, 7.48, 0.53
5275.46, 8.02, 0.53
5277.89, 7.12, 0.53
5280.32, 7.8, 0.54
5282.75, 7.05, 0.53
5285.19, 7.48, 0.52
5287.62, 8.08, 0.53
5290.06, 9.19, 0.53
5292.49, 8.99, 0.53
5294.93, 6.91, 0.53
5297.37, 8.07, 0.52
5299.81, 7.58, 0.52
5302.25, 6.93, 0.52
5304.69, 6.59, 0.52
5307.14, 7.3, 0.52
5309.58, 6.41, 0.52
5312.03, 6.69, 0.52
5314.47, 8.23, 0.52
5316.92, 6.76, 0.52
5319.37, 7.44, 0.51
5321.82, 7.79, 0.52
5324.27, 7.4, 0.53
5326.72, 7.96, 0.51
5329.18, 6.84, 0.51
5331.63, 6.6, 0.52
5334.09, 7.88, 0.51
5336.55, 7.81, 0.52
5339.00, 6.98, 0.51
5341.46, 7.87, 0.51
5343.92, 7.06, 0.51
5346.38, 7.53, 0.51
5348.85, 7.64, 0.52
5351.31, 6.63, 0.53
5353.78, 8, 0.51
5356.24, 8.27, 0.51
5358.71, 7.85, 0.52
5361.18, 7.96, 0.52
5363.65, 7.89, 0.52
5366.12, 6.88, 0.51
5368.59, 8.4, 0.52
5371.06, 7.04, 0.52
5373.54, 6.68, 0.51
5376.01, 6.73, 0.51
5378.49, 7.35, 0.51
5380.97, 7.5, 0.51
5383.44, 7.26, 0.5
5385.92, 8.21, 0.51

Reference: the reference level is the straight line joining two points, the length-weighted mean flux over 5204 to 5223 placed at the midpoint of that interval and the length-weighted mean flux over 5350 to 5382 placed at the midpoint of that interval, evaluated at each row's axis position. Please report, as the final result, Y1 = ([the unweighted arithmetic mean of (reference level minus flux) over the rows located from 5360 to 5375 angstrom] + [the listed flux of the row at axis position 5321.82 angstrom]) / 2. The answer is 3.89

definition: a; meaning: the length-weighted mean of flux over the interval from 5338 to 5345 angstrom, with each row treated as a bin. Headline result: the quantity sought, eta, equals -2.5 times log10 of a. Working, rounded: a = 7.3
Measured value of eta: -2.16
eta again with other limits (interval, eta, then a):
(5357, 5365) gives -2.24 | 7.9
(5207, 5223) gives -2.16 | 7.3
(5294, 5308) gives -2.15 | 7.2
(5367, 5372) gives -2.22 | 7.7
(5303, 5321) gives -2.12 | 7.1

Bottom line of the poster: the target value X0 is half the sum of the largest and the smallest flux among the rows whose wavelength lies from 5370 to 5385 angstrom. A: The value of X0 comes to 7.09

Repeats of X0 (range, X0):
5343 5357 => 7.45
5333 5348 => 7.43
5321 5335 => 7.28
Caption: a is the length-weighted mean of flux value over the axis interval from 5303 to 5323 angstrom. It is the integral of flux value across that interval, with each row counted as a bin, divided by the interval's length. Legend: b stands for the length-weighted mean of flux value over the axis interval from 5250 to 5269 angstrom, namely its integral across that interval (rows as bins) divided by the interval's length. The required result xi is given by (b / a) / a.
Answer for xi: 0.151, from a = 7.14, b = 7.71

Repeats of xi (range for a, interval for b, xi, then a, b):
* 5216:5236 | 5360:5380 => 0.132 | 7.47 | 7.37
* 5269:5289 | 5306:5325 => 0.128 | 7.52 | 7.25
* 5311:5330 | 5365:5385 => 0.132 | 7.41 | 7.25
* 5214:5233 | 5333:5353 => 0.137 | 7.37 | 7.43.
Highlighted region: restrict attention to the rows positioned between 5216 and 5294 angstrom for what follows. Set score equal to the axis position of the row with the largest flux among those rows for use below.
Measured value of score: 5258.48 angstrom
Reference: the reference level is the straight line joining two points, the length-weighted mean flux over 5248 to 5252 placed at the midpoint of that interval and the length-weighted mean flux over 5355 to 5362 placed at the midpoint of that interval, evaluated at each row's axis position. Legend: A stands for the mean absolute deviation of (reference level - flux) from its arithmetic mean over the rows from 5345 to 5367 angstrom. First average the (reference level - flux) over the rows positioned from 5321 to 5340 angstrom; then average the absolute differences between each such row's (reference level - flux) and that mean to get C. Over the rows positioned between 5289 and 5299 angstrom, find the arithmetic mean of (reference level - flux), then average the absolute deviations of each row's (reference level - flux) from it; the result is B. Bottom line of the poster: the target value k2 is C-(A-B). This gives 0.9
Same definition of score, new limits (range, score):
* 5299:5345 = 5314.47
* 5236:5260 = 5258.48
